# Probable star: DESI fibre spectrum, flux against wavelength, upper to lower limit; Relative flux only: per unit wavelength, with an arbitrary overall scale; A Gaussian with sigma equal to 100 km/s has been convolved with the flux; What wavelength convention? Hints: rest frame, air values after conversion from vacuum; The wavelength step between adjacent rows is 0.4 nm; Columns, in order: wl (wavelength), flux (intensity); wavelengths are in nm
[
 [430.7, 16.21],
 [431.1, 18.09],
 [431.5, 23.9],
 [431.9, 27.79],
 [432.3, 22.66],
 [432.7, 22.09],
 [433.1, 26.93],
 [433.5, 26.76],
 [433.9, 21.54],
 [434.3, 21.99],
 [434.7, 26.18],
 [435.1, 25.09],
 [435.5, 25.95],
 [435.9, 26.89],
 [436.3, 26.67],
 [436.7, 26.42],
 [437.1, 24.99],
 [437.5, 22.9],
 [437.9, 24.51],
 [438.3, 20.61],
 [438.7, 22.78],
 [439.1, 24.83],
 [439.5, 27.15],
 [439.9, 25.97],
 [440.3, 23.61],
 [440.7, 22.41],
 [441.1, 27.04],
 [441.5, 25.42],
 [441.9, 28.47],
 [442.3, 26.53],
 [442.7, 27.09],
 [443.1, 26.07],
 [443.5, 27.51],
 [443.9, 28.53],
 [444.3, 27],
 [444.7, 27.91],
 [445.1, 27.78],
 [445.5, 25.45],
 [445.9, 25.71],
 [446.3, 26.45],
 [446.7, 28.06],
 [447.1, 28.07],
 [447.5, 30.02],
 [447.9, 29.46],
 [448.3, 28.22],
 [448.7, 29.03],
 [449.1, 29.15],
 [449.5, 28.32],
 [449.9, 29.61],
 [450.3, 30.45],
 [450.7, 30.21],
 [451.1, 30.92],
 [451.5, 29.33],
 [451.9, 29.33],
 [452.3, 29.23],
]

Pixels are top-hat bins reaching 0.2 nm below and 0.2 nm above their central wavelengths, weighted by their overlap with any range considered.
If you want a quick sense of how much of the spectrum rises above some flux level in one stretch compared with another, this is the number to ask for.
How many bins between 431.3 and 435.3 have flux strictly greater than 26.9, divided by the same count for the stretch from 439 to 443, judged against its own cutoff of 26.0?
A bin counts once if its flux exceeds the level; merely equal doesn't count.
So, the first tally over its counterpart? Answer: 0.40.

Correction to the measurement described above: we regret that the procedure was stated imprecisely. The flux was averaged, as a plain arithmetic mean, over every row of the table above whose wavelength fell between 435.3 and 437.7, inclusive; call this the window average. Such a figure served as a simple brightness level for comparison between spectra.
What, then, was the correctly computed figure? 25.6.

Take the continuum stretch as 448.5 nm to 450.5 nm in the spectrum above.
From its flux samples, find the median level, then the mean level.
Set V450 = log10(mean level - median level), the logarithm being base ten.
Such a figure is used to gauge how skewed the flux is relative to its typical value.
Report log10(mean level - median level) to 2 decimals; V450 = -0.79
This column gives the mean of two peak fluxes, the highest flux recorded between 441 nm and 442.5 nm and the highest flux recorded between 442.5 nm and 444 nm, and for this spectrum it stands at 28.5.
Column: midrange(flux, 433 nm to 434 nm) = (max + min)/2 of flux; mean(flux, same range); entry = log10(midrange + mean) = 1.69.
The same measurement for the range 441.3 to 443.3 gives 1.73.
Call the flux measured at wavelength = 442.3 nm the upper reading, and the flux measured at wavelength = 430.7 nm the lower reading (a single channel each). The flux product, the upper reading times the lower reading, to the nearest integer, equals 430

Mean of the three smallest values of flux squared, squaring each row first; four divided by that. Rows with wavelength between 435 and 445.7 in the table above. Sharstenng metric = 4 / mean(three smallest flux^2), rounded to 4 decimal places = 0.0083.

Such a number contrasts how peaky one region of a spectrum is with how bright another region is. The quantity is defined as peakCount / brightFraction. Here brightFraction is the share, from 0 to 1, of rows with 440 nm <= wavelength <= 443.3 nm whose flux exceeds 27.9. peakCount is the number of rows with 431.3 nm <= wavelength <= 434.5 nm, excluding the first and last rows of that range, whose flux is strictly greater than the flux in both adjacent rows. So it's 16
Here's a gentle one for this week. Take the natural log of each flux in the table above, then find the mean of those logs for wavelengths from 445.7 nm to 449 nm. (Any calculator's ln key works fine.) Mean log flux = 3.34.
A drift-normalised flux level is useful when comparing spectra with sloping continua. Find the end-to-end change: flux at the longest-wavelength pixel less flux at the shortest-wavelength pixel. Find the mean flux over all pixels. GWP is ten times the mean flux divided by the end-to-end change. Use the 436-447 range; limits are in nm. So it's 186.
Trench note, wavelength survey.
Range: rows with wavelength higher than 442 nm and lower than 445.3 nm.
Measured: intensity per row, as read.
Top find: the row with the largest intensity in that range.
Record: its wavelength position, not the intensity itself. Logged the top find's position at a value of 443.9 nm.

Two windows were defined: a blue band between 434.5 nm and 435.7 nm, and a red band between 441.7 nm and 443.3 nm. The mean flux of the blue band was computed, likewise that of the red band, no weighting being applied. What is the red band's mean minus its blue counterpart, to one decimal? 1.3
